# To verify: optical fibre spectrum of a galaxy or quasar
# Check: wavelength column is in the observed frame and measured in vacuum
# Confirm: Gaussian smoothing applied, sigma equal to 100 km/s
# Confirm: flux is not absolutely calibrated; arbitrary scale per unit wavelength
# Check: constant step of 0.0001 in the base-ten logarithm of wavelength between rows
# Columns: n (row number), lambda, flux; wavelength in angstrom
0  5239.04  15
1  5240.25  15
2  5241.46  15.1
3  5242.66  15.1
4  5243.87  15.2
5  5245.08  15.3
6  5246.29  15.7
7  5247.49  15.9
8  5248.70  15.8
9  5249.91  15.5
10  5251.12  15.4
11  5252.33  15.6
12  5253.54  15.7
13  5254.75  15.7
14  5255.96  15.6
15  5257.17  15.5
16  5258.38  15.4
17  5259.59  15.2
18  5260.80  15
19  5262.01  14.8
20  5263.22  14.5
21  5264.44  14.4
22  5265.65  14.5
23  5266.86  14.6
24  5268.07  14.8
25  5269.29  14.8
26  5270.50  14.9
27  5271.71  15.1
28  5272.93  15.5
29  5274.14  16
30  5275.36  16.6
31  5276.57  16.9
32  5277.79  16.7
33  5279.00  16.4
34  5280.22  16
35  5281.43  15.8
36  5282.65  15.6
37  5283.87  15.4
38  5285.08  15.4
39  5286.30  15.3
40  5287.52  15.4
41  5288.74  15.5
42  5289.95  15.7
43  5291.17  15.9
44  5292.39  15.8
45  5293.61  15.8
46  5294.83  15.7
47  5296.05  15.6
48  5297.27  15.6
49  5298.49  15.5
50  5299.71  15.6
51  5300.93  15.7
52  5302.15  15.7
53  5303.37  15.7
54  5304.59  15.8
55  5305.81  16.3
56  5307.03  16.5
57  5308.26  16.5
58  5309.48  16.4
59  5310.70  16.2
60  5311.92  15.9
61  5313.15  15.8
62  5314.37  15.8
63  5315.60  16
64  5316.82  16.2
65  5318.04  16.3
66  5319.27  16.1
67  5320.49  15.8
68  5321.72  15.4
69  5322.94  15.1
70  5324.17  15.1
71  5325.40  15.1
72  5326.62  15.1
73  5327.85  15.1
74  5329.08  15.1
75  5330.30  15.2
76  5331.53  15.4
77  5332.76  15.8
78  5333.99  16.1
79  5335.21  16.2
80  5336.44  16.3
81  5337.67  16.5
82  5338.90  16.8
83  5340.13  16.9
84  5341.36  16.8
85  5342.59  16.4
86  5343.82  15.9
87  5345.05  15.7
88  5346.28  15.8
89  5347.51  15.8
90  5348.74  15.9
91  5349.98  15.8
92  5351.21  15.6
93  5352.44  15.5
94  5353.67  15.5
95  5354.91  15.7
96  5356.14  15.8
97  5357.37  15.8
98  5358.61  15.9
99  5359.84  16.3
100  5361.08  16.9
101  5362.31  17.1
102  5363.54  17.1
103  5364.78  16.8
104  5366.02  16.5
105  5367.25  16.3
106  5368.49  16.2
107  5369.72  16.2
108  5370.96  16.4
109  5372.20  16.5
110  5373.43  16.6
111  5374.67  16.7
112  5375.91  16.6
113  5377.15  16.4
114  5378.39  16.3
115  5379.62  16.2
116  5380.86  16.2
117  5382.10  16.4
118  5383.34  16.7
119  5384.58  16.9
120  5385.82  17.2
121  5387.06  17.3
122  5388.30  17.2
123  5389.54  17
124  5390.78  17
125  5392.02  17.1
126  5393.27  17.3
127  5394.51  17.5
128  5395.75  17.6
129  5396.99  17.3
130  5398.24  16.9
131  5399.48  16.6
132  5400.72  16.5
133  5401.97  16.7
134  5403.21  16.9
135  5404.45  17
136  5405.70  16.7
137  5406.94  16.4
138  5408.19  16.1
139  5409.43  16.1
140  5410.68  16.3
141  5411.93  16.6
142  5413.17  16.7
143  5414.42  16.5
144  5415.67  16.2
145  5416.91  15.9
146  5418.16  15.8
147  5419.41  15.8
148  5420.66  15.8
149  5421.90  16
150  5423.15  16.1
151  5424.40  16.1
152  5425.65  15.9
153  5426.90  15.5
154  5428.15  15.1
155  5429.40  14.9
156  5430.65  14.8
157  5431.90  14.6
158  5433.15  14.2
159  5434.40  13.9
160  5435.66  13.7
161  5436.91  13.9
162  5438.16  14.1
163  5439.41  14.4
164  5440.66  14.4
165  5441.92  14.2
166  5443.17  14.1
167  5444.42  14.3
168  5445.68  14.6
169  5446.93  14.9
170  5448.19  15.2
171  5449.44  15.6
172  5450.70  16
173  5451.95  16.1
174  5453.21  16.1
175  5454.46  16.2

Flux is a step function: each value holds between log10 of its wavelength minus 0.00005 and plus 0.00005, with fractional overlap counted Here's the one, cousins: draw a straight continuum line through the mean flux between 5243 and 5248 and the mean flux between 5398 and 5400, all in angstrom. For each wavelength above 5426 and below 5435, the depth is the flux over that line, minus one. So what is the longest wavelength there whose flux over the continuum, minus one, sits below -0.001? 5434.40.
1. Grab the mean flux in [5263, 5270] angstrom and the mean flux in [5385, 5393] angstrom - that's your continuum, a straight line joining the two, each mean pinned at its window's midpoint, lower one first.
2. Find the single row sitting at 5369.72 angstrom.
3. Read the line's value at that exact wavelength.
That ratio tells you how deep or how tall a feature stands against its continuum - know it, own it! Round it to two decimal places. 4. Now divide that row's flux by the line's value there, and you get 0.97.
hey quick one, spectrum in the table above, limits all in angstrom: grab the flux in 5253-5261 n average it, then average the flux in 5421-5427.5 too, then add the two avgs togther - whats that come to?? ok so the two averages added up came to 31.4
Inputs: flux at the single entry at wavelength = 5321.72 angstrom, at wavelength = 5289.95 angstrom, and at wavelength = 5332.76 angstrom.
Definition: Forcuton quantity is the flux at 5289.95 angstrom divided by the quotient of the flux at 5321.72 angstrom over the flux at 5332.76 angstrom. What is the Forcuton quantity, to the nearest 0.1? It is 16.1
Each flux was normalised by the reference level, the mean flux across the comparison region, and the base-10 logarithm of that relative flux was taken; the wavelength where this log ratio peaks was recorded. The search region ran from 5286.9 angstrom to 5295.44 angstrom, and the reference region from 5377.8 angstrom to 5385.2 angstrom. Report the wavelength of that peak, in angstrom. 5291.17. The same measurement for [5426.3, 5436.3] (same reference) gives 5426.90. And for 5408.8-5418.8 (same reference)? 5413.17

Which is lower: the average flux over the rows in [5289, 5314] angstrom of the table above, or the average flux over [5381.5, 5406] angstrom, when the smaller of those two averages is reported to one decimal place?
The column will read 15.9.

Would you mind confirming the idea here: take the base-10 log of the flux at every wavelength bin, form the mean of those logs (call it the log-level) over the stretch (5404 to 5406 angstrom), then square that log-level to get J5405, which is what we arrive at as 1.50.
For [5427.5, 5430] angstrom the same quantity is 1.38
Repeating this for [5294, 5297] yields 1.43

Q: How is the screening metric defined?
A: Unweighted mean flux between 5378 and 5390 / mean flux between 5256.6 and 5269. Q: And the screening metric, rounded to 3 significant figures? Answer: 1.13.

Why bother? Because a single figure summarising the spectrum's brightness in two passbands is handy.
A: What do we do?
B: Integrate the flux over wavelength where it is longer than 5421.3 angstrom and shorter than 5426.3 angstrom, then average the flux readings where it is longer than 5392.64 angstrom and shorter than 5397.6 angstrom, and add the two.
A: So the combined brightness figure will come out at 97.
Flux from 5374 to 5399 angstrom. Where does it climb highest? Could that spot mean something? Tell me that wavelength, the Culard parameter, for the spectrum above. 5395.75 angstrom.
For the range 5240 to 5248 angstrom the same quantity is 5247.49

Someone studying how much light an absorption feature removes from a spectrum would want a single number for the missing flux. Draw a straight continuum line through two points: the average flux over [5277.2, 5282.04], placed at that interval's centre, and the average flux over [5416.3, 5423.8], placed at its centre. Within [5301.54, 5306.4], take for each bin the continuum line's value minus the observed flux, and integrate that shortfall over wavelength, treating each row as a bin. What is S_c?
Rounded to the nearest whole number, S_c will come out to 1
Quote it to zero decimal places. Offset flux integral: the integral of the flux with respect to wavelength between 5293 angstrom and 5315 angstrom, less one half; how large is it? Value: 349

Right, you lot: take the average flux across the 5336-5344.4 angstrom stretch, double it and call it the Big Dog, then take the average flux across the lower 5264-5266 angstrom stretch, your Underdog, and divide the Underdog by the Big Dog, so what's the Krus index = 0.438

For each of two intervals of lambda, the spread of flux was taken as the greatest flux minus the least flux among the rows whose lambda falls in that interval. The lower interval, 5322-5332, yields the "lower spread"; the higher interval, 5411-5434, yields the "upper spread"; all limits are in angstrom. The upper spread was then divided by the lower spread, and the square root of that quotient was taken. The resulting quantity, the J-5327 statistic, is 2.9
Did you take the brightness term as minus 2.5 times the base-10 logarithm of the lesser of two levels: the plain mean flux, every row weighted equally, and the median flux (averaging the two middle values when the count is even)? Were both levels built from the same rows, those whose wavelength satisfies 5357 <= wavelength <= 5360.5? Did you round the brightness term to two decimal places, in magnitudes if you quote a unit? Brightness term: -3.00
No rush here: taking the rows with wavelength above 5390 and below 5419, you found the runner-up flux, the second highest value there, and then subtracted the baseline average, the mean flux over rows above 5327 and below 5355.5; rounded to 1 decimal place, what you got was 1.6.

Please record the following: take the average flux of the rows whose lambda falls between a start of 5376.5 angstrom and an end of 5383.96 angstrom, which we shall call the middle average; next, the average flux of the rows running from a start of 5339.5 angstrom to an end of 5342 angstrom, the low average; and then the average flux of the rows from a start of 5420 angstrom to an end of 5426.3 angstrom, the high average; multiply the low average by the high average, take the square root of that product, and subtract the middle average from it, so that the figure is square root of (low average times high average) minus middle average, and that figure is 0.0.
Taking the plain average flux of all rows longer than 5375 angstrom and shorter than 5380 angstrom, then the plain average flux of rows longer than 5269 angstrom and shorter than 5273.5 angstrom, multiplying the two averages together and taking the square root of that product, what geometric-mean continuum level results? 15.7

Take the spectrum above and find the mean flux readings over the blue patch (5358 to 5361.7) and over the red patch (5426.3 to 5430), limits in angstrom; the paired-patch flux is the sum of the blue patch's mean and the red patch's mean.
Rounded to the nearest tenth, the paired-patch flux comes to 31.5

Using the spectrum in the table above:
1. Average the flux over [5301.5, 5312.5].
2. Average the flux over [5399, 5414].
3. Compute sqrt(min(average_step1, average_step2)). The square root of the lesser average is 4.01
